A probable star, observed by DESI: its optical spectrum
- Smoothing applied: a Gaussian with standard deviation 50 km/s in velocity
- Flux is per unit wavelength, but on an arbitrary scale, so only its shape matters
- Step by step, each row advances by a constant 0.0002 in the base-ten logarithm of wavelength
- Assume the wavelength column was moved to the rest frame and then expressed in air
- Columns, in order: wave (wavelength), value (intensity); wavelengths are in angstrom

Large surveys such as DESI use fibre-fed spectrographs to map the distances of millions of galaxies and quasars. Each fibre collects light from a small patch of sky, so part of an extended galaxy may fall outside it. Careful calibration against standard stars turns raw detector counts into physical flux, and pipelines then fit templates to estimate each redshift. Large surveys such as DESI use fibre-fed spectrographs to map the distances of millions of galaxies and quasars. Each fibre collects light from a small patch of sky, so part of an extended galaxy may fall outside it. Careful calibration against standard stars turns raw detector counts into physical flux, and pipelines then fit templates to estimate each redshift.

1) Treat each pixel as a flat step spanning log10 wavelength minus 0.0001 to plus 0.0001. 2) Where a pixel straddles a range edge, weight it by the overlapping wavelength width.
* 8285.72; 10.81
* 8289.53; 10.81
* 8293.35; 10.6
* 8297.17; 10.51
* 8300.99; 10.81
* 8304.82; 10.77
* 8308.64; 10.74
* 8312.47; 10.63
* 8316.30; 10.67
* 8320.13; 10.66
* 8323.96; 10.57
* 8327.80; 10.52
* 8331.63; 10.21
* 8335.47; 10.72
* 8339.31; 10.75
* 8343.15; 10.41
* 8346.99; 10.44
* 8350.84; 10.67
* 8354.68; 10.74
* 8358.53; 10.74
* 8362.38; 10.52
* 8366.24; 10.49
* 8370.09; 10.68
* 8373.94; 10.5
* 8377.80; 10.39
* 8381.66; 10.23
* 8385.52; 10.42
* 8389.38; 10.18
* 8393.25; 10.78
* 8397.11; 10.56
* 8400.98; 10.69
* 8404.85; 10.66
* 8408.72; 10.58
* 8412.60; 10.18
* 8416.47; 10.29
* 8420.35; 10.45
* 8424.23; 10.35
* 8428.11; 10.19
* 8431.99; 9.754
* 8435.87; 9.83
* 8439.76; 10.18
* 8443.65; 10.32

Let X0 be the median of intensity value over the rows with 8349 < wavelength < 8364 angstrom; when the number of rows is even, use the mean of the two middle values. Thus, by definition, 10.7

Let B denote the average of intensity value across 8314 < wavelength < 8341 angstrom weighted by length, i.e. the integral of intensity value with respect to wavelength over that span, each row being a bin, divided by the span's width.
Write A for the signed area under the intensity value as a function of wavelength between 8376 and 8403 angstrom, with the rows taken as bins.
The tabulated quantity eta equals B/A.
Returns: 0.0375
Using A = 283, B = 10.6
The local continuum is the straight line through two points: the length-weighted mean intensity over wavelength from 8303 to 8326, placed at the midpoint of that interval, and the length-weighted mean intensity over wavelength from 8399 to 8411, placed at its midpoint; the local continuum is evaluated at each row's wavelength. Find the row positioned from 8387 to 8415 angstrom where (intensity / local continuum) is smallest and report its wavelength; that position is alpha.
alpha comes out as 8389.38 angstrom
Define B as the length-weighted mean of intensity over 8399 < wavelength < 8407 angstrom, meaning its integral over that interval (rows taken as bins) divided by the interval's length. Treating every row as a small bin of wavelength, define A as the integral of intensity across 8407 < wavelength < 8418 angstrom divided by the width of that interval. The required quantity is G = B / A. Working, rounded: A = 10.3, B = 10.7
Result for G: 1.03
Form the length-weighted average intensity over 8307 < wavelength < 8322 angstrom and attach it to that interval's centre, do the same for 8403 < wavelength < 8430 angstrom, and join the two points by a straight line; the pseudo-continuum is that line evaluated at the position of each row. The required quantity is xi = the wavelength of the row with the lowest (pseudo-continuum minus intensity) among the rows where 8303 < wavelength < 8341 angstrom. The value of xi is 8339.31 angstrom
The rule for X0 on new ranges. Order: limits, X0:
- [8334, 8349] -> 10.6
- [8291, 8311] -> 10.7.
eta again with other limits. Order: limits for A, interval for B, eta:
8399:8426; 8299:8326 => 0.0379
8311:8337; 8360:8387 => 0.0381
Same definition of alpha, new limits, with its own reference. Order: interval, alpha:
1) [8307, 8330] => 8327.80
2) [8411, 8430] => 8412.60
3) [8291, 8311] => 8297.17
